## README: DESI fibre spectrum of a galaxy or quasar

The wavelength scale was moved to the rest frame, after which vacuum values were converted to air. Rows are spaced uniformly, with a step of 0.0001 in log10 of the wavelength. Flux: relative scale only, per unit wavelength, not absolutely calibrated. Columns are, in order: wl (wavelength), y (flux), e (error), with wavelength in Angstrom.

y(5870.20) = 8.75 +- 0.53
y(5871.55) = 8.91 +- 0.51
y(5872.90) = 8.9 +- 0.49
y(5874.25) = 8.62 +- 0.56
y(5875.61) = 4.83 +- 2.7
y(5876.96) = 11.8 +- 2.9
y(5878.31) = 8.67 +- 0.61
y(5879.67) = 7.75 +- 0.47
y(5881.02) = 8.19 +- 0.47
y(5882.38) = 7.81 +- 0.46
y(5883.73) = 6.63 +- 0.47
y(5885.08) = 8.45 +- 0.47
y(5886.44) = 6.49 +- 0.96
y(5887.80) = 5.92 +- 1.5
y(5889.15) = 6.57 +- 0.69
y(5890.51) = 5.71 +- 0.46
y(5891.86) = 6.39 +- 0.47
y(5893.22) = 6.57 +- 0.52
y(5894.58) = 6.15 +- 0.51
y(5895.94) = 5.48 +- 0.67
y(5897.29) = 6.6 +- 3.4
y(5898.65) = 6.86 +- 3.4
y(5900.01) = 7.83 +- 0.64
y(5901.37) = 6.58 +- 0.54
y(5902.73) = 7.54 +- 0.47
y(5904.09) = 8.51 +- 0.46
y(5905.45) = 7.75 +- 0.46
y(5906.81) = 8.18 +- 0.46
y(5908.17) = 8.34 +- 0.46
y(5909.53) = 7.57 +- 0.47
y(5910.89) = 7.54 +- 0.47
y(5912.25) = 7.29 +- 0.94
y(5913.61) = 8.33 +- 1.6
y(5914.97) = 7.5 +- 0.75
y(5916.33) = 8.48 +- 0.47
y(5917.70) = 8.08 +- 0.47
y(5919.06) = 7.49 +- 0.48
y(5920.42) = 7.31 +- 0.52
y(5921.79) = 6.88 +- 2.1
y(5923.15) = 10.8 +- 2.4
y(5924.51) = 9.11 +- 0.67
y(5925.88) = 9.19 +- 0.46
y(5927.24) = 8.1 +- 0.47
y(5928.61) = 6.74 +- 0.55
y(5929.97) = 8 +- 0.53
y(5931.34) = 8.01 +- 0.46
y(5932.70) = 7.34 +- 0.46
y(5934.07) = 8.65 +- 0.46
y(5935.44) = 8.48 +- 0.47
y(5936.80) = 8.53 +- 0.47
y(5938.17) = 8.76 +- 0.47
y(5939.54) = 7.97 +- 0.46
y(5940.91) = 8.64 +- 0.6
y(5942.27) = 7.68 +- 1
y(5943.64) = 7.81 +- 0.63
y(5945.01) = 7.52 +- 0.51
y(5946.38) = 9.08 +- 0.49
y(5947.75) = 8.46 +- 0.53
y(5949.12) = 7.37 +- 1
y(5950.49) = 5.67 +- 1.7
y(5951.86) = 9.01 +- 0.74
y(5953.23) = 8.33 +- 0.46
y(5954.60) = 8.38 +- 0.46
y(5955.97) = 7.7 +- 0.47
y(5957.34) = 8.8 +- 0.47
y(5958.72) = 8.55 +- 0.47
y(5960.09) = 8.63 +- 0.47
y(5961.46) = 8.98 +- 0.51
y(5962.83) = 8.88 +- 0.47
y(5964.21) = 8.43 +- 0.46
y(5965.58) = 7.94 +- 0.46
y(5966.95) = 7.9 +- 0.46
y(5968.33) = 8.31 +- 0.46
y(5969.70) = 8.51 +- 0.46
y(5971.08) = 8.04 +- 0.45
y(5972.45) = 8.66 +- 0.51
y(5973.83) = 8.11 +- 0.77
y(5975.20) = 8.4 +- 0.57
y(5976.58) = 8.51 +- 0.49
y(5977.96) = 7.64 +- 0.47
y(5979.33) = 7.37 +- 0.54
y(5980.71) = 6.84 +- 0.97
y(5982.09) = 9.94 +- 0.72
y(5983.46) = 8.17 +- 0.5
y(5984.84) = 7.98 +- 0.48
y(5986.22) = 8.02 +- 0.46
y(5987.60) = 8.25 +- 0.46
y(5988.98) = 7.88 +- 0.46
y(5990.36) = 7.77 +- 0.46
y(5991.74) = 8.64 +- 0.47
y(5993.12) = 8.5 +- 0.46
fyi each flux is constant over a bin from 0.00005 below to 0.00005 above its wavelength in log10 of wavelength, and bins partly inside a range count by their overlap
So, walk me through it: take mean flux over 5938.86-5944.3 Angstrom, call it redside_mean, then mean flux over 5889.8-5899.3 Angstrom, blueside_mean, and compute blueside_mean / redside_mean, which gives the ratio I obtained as 0.78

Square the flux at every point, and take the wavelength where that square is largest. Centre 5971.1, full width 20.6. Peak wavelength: 5961.46 Angstrom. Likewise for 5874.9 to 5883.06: 5876.96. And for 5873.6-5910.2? 5876.96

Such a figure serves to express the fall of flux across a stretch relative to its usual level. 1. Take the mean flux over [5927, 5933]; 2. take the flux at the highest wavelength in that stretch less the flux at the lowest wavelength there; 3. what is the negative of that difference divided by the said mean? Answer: 0.10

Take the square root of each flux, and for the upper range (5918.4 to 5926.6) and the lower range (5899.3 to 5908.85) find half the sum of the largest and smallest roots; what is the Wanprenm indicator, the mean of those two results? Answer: 2.85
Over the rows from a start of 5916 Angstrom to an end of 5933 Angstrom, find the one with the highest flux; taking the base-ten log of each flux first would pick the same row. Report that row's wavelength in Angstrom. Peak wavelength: 5923.15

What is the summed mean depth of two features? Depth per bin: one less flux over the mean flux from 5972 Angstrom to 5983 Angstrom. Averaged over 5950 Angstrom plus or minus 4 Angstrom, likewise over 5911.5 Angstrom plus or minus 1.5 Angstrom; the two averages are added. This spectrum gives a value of 0.12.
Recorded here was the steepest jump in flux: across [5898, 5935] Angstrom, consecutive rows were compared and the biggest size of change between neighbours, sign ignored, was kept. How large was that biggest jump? 3.9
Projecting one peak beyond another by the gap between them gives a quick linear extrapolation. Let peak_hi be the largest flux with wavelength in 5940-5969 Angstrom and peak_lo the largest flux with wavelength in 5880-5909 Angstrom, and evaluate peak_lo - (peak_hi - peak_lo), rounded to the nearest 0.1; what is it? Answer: 7.9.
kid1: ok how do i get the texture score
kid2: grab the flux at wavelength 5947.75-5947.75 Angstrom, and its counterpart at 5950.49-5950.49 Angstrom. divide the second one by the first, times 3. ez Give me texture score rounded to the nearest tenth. 2.0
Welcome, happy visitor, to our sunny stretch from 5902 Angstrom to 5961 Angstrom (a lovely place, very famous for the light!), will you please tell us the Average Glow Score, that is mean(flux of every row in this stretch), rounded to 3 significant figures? 8.10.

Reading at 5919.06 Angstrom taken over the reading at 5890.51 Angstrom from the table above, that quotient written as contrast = 1.3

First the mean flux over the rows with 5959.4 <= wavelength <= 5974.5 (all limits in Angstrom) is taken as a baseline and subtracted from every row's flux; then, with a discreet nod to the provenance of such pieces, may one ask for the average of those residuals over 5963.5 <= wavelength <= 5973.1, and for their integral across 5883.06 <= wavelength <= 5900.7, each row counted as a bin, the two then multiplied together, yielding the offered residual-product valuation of 4.6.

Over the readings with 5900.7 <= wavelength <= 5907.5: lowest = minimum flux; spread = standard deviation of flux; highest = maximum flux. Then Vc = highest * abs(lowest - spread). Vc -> 50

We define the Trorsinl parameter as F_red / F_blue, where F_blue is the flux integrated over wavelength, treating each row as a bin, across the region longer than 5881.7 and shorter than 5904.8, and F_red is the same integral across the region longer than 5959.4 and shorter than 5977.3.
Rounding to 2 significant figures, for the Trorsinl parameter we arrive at 0.95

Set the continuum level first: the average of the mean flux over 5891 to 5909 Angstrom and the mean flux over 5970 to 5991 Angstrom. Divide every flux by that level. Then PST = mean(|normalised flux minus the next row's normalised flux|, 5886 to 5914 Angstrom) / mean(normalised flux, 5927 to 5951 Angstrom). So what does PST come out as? 0.082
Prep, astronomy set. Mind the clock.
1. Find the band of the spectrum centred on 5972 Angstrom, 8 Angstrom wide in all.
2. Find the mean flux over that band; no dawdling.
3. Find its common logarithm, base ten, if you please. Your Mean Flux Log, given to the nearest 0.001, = 0.921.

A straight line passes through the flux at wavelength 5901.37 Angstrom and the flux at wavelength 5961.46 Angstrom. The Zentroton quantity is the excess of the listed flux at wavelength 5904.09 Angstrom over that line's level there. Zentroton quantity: 1.8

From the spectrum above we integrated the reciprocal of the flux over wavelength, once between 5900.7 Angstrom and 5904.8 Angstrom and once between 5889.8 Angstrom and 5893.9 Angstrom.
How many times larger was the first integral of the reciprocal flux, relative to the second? 0.83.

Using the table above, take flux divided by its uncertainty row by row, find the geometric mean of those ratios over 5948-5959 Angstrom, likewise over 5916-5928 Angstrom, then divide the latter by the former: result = 1.0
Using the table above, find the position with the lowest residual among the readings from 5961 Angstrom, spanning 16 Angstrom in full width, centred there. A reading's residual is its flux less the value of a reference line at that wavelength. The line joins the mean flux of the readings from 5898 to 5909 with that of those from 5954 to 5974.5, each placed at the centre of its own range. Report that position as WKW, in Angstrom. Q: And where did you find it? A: 5955.97 Angstrom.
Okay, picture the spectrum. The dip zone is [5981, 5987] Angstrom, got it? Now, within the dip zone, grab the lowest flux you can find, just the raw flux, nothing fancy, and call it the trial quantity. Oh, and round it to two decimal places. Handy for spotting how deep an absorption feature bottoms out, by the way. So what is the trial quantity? 7.98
